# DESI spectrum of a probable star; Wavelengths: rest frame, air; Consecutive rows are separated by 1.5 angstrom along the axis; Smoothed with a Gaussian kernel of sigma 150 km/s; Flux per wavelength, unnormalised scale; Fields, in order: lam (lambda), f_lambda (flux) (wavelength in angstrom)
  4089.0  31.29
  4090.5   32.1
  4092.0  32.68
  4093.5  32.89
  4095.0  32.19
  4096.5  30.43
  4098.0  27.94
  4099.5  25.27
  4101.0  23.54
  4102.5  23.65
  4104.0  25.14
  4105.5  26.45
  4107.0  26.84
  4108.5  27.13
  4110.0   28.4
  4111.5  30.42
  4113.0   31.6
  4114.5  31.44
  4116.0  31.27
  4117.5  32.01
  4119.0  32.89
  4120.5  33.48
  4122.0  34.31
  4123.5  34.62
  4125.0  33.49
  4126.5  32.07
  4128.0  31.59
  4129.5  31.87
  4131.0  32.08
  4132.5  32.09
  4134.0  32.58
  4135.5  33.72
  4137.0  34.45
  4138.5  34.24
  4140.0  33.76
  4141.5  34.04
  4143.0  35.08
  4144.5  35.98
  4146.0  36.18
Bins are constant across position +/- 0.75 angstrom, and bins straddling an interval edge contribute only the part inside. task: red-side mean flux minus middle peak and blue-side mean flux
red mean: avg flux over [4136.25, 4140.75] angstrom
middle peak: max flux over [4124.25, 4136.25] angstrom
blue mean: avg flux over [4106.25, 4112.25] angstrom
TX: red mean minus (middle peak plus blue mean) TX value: -28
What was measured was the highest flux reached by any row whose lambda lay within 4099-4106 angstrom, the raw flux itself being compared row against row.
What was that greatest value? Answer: 26.45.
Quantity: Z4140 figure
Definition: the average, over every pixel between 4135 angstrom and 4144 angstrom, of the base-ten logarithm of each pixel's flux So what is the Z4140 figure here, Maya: 1.53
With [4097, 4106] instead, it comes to 1.40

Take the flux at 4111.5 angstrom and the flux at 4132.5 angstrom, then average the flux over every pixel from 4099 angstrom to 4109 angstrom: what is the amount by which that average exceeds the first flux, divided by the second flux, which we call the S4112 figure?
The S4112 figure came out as -0.16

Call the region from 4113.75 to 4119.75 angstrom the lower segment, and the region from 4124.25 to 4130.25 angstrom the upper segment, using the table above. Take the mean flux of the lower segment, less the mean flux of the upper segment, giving 0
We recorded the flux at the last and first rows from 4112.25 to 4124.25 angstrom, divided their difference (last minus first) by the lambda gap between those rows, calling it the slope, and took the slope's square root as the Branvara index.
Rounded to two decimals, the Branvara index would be 0.54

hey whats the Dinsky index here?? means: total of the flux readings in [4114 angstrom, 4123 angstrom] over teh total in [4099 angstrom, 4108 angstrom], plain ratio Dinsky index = 1.29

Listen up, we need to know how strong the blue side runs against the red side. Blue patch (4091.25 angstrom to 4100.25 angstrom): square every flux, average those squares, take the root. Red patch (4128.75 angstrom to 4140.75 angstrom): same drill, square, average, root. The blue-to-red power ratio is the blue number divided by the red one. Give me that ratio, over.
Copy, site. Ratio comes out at 0.917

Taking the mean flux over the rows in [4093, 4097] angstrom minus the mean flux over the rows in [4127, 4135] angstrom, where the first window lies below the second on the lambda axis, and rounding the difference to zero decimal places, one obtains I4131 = 0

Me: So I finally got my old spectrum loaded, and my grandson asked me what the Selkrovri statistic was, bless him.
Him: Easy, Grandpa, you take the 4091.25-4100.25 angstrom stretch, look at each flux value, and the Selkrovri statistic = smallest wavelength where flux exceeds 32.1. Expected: 4092.0 angstrom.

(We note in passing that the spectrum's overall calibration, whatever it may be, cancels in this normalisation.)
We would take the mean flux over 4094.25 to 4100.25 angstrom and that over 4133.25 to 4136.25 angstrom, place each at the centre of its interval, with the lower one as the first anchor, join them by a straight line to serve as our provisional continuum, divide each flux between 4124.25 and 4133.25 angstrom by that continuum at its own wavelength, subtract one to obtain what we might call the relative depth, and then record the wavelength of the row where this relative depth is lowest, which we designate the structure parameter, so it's 4128.0 angstrom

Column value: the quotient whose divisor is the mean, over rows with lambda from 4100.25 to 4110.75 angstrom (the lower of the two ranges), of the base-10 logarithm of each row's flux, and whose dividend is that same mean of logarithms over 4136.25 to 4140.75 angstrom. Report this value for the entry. 1.09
